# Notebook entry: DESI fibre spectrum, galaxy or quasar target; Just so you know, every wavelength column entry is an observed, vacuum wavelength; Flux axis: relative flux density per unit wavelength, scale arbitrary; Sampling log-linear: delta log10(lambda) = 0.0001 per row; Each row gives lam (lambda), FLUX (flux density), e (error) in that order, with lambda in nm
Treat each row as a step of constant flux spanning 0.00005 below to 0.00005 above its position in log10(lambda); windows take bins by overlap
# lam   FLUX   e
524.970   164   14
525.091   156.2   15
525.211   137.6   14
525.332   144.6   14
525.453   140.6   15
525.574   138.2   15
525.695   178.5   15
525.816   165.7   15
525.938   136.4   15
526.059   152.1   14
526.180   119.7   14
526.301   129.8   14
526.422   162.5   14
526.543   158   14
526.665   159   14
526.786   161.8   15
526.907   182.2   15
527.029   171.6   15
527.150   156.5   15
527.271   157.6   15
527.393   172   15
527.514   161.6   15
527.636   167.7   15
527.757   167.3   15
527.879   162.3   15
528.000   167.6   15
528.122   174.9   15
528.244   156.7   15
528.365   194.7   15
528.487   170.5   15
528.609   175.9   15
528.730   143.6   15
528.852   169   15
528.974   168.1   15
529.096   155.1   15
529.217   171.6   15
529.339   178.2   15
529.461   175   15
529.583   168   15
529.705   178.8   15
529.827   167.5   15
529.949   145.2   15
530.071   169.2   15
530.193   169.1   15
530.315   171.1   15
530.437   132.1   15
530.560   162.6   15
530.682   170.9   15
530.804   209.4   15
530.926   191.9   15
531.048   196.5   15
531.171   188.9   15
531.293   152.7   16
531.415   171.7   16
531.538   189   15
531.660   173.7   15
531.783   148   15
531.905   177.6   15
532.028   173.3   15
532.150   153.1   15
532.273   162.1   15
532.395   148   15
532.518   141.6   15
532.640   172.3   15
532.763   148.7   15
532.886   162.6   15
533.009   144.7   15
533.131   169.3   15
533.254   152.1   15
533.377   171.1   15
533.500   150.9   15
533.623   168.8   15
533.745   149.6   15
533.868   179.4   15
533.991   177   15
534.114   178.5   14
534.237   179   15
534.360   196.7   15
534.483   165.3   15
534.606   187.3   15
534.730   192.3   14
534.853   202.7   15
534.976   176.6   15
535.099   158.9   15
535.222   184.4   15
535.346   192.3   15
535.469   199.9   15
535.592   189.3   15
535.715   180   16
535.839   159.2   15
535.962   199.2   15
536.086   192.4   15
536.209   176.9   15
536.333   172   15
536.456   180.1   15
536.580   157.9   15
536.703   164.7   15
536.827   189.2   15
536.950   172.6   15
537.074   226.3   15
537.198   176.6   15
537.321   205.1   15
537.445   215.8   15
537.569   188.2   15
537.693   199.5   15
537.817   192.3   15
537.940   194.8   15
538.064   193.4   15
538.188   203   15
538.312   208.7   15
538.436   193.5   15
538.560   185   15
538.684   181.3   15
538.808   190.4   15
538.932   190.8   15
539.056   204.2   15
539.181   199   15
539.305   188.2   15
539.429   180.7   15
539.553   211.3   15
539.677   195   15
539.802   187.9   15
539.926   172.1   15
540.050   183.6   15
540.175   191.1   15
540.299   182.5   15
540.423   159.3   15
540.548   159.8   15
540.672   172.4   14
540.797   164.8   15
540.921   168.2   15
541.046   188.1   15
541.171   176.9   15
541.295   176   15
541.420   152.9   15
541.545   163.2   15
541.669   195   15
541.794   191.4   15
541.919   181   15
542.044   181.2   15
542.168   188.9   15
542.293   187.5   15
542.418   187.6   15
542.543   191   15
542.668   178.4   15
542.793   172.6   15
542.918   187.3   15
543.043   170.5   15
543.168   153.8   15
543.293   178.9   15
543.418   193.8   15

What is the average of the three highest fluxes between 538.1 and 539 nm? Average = 202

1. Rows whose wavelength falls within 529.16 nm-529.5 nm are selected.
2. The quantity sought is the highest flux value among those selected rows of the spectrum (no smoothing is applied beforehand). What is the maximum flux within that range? 178.2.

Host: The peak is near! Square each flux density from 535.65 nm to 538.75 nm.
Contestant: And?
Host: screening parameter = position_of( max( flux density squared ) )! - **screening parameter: 537.074 nm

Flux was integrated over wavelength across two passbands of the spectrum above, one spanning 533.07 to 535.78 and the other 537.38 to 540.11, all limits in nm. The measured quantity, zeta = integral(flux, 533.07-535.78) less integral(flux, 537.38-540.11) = -48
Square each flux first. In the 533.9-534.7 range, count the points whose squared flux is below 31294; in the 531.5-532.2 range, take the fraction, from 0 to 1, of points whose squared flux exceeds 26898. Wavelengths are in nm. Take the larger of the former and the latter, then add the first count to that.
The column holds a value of 2.0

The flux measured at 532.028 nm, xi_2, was 173.3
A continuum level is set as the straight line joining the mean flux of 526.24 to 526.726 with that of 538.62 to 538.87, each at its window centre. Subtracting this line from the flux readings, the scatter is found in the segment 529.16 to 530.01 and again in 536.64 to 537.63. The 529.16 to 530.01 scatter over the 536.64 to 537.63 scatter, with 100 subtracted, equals -99.4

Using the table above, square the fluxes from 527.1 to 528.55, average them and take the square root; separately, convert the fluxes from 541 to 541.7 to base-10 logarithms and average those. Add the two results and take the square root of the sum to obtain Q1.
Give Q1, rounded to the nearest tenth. 13.0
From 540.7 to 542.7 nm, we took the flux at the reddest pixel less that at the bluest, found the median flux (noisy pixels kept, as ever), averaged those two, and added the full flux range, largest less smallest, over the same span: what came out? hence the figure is 139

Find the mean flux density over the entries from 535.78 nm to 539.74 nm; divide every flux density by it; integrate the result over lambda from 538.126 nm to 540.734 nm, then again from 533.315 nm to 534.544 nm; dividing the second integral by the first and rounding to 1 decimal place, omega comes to 0.4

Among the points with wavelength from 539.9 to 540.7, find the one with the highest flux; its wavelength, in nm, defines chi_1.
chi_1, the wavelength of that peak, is 540.175 nm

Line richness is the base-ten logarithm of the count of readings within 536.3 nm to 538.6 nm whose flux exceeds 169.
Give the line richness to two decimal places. 1.23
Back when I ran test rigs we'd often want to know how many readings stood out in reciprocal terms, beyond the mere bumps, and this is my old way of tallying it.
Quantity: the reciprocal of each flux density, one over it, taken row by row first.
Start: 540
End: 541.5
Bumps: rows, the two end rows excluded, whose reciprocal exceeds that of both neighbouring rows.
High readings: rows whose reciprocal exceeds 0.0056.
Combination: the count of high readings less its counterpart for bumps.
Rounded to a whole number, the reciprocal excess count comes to 6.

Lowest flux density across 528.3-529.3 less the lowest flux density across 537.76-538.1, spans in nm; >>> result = -49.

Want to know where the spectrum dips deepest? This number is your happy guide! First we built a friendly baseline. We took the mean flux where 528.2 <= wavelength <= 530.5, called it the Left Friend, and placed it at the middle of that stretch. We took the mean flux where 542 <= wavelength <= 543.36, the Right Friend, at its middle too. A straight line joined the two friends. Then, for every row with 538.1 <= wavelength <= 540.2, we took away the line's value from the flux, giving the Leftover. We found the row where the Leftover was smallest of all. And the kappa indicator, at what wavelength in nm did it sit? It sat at 539.926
